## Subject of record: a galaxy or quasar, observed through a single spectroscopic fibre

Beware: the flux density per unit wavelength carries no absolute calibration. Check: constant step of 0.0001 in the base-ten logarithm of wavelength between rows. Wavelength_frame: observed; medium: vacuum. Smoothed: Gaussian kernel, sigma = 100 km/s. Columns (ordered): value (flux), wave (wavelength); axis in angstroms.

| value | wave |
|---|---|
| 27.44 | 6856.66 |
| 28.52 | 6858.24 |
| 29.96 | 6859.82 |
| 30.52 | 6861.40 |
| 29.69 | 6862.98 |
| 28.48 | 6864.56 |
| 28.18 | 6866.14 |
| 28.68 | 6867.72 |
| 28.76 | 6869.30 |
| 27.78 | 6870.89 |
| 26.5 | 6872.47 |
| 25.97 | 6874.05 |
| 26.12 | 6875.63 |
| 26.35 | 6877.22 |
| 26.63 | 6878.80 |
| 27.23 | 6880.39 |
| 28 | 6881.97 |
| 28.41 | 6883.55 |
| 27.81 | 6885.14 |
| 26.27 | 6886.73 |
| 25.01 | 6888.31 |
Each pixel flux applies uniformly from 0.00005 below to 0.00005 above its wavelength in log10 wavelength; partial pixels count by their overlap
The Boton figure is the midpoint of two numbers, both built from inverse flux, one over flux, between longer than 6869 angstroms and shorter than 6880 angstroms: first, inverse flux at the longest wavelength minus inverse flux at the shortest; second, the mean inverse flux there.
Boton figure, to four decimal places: 0.0200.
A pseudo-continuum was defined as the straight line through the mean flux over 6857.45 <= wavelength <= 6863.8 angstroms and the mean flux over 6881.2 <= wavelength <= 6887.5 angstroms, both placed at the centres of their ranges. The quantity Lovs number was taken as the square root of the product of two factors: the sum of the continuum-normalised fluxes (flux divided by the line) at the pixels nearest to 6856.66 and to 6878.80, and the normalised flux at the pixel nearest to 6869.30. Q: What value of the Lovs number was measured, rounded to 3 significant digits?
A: 1.36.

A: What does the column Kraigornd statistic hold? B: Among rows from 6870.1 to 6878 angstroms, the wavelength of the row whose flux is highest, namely 6870.89 angstroms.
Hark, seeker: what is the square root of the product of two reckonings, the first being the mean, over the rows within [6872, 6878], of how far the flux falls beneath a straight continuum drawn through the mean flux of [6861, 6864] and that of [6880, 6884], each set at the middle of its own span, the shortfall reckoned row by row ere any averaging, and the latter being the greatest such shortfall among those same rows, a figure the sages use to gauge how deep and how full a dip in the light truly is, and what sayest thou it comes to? 2.6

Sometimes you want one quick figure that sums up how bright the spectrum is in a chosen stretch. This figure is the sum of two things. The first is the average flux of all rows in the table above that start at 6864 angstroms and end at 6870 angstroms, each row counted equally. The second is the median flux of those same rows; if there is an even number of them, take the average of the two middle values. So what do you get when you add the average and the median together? 57.1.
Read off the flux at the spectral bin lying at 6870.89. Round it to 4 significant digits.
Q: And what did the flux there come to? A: 27.78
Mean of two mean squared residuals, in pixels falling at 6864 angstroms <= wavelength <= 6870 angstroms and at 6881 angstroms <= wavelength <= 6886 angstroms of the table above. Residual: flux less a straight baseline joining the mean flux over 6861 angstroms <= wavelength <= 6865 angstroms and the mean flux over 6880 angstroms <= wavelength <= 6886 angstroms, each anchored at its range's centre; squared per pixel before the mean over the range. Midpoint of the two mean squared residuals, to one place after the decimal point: 0.4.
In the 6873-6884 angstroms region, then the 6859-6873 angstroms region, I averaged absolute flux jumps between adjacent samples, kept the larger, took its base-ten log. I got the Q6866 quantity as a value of -0.144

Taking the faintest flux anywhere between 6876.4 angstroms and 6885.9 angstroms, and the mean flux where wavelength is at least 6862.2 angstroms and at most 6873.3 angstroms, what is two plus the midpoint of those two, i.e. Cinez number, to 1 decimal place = 29.3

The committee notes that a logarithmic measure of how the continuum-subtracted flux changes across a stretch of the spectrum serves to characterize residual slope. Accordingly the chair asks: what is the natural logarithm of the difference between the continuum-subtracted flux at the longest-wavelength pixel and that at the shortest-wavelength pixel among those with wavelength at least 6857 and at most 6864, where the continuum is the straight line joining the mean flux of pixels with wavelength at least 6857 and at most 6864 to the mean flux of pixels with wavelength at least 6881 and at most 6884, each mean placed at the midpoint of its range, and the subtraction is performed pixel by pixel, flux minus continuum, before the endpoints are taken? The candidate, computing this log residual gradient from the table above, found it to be 0.4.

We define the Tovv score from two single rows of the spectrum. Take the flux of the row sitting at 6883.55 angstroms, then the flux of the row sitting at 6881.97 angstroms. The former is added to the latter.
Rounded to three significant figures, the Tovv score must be 56.4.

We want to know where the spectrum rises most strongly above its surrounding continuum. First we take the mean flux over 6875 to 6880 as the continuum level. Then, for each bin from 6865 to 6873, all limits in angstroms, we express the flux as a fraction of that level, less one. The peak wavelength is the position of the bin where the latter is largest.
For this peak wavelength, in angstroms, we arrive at 6869.30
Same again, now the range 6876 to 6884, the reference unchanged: 6883.55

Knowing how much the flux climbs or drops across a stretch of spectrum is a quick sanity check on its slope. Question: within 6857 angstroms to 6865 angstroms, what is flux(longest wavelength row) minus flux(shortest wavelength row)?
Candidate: 0.0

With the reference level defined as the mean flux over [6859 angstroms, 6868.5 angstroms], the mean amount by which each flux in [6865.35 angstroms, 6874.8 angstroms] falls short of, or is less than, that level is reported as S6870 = 1.6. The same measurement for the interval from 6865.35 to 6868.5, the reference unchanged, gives 0.8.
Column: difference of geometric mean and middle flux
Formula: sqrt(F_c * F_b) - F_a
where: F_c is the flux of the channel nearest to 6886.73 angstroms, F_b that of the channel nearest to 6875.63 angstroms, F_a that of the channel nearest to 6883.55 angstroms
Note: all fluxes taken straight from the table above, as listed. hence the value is -2.2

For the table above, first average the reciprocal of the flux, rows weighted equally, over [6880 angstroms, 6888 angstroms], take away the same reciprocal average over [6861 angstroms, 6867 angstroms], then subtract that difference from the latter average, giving 0.0322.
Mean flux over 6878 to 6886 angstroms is 27.6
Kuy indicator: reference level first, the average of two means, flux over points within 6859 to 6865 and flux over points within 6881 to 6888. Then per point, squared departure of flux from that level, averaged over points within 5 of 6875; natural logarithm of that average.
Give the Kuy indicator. 1.5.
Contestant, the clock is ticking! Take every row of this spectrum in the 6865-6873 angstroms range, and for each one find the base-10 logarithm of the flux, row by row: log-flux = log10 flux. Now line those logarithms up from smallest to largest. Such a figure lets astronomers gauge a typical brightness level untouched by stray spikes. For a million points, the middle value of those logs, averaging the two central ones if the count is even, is 1.450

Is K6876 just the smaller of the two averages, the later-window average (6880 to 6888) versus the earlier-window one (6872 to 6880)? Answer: 26.3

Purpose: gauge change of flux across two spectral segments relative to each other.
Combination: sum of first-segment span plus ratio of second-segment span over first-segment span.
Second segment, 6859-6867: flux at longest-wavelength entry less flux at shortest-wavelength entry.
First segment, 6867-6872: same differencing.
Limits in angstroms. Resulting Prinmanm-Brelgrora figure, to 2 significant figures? 1.1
